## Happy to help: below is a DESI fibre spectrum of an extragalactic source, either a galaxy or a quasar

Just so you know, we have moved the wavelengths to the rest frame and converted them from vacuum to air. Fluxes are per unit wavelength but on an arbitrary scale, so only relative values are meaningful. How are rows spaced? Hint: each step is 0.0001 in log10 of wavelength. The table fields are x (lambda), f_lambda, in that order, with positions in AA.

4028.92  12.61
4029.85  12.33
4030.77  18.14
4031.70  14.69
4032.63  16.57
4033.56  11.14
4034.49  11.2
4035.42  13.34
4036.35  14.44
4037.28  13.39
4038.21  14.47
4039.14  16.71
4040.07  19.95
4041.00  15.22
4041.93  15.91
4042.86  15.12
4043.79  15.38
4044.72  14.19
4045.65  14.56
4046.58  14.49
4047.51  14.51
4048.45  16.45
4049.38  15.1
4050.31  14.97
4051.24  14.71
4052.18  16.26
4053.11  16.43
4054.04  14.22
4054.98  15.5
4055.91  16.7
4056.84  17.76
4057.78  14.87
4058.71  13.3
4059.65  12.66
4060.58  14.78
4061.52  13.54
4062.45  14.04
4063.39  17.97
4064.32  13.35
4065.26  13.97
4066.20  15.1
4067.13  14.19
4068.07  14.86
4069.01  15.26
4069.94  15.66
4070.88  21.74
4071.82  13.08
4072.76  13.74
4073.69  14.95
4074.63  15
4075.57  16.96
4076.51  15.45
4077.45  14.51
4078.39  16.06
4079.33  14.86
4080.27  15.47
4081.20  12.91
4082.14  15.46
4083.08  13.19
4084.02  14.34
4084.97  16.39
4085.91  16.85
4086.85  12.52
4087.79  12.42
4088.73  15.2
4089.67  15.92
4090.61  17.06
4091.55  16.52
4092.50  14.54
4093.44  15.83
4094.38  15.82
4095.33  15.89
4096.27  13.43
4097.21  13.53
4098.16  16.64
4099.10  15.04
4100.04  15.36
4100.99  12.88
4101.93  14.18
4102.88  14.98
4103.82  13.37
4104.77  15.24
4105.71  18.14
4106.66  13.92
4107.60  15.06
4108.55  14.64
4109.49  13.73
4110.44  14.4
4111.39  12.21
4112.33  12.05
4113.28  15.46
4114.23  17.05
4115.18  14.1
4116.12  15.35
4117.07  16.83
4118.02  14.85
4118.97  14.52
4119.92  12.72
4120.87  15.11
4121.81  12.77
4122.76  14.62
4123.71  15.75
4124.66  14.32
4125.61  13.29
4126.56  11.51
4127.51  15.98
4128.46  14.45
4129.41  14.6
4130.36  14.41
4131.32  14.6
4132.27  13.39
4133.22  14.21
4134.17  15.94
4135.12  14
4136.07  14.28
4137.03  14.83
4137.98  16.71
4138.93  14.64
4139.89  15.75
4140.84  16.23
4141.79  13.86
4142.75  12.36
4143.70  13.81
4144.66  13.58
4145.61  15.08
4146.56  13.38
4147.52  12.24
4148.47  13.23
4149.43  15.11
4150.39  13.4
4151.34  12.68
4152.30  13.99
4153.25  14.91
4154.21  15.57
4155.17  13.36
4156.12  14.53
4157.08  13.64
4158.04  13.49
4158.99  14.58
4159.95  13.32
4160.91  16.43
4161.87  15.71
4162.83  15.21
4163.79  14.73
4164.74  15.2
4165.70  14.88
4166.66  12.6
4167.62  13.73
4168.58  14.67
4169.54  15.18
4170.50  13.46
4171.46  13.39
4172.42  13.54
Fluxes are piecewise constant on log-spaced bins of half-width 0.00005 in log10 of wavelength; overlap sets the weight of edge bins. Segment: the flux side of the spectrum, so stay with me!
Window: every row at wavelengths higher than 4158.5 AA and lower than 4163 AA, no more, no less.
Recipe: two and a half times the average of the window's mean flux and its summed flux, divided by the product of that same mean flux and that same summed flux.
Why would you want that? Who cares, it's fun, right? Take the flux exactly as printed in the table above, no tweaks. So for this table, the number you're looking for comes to 0.100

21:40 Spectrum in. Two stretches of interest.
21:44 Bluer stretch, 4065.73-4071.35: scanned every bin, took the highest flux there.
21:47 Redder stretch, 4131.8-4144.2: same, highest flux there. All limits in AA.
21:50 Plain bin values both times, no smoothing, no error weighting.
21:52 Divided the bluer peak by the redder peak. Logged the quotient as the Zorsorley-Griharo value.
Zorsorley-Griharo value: 1.3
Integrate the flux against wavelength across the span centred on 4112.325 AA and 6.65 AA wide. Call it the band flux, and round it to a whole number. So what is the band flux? 94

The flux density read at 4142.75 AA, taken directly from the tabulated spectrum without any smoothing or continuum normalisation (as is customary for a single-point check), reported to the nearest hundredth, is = 12.36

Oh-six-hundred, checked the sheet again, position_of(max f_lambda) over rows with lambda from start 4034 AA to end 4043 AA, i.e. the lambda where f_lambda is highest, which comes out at 4040.07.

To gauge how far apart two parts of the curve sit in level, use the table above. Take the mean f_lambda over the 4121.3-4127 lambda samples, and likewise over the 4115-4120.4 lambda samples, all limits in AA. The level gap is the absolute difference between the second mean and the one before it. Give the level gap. 1.0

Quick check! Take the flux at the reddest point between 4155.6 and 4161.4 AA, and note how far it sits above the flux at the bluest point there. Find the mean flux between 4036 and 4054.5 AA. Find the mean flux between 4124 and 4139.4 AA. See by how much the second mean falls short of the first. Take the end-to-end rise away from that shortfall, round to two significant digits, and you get -1.0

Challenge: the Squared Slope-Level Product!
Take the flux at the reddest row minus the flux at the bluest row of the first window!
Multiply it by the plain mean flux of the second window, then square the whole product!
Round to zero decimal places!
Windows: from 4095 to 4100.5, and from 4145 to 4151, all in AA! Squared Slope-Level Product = 53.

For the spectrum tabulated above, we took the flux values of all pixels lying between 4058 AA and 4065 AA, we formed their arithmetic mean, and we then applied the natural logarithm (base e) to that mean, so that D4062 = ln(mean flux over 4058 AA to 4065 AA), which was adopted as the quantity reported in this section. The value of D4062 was 2.66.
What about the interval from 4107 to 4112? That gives 2.64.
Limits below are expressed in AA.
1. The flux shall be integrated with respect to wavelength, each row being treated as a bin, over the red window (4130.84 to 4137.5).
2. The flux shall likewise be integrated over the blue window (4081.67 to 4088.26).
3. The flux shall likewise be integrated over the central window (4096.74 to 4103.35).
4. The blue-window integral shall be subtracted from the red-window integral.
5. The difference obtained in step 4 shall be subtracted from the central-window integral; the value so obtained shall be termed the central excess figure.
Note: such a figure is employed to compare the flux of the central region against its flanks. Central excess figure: 96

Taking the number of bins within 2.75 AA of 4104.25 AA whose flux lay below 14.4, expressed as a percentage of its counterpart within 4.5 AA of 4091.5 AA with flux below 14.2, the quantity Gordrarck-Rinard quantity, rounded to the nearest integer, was 300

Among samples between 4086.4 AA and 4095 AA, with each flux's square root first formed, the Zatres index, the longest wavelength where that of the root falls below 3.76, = 4087.79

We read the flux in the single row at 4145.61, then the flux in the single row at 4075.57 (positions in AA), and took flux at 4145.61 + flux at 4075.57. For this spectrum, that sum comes 32.0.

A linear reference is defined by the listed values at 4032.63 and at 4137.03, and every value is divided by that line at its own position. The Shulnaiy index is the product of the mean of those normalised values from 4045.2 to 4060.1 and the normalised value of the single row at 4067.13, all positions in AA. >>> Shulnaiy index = 0.83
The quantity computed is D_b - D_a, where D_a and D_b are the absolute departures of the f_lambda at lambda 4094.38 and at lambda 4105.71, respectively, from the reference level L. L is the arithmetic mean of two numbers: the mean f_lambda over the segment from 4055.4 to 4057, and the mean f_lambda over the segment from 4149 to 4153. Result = 2.3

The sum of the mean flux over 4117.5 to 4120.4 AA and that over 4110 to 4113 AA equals 27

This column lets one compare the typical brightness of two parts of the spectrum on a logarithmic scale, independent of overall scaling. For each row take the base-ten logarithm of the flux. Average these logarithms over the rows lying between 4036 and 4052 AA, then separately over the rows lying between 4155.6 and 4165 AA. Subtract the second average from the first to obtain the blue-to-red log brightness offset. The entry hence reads 0.016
